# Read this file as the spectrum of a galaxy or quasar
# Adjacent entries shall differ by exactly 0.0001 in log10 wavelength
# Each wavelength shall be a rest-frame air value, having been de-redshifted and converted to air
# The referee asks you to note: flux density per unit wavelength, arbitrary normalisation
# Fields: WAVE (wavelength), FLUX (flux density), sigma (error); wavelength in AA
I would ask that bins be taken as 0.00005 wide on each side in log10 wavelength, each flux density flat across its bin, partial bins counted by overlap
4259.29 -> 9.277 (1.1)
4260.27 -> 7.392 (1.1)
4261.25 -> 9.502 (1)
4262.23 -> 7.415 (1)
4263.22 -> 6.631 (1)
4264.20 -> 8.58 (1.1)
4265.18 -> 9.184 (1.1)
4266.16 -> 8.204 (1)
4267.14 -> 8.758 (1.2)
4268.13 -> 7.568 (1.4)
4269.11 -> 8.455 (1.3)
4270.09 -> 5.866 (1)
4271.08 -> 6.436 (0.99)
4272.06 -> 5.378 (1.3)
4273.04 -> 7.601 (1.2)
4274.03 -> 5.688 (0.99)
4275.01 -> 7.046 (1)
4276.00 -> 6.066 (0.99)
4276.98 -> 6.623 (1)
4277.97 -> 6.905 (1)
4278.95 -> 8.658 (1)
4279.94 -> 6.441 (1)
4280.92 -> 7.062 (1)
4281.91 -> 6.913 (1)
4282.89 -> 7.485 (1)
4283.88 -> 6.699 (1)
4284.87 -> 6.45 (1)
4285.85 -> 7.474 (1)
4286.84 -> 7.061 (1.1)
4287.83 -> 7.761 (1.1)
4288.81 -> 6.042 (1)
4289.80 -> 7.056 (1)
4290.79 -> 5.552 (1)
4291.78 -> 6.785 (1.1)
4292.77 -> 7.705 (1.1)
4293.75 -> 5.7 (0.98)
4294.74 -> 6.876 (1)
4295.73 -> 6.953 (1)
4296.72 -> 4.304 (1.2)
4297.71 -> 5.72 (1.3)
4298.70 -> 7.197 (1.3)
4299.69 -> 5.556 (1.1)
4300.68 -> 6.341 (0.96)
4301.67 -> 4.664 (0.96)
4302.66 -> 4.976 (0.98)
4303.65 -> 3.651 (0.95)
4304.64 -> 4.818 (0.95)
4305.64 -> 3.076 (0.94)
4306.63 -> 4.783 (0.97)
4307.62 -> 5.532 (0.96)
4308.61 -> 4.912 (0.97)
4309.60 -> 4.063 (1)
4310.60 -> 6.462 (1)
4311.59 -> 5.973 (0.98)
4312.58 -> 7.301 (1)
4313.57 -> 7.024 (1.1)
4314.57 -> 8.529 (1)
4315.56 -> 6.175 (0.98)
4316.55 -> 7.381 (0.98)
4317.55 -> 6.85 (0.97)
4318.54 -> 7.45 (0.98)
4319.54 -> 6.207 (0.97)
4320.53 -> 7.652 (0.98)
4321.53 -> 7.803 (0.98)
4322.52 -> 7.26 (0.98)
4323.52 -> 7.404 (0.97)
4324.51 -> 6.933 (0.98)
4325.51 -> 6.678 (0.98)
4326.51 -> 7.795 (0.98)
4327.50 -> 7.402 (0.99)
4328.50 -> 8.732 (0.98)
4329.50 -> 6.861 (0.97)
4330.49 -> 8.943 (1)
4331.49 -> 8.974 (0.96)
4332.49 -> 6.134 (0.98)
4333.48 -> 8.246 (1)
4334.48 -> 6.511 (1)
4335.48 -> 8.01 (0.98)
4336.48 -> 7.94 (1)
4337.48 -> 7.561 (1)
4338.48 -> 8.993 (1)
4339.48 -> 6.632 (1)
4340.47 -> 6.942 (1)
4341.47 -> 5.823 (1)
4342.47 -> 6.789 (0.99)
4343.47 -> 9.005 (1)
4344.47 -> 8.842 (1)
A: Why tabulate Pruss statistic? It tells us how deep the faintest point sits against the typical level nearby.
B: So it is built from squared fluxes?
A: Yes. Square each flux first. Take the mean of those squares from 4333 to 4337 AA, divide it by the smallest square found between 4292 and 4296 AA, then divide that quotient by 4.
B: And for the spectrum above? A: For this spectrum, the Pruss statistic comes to 0.46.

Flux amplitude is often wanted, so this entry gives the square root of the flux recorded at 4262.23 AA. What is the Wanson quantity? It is 2.72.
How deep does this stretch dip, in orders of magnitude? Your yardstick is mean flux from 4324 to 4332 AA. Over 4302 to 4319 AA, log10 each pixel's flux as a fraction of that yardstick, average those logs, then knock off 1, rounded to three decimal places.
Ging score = -1.142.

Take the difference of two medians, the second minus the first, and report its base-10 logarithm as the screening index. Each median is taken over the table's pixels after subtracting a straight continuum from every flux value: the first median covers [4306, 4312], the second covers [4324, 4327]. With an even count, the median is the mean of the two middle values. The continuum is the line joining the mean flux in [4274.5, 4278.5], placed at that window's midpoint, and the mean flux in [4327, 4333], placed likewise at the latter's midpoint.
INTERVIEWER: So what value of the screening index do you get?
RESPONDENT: 0.1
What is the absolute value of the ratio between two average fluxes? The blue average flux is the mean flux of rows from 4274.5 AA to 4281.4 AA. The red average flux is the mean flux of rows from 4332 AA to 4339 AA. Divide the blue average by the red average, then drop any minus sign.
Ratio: 0.91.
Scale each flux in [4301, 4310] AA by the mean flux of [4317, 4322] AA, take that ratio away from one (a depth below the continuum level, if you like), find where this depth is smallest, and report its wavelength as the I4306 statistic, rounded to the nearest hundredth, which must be 4307.62 AA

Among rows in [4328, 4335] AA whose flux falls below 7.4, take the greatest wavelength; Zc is 4334.48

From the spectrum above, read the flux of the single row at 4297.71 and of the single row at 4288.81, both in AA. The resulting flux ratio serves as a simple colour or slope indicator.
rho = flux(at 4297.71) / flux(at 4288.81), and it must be 0.95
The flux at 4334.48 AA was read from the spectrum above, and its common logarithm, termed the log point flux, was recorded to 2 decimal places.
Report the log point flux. 0.81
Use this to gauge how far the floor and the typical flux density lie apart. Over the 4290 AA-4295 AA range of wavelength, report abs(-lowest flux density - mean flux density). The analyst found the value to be 12.1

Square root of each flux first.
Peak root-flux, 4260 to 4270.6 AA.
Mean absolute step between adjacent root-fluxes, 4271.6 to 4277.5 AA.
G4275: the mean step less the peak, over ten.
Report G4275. -0.281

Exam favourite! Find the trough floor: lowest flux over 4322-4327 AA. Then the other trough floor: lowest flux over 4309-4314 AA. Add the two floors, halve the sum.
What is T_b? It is 5.4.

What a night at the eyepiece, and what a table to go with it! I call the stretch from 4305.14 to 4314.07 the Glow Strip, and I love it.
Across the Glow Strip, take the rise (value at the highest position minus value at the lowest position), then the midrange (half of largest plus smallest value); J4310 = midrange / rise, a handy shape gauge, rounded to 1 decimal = 1.3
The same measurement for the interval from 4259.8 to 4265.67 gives 4.5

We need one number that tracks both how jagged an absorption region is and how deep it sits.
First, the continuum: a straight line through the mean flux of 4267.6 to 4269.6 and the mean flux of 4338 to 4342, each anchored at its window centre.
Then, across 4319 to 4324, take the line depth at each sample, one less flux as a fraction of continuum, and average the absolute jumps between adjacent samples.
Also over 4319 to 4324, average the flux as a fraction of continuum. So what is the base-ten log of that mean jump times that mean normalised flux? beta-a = -1.11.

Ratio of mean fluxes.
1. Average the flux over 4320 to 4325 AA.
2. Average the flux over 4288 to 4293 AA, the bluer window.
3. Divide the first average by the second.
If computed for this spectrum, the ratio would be 1.12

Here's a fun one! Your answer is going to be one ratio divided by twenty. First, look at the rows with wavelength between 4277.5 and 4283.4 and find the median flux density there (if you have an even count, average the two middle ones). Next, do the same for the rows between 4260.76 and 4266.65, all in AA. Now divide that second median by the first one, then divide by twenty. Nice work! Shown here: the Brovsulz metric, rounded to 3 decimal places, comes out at 0.060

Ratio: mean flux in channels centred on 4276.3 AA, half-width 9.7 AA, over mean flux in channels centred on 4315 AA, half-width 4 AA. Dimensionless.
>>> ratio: 0.98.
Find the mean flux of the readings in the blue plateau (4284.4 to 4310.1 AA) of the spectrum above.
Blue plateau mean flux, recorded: 5.8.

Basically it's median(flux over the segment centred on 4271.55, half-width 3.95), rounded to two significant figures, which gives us 6.7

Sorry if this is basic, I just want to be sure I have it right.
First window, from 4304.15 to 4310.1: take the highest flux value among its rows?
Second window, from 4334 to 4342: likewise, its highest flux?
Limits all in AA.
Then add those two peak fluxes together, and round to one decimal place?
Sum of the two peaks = 14.5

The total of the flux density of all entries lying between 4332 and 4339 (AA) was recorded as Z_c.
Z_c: 53.4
